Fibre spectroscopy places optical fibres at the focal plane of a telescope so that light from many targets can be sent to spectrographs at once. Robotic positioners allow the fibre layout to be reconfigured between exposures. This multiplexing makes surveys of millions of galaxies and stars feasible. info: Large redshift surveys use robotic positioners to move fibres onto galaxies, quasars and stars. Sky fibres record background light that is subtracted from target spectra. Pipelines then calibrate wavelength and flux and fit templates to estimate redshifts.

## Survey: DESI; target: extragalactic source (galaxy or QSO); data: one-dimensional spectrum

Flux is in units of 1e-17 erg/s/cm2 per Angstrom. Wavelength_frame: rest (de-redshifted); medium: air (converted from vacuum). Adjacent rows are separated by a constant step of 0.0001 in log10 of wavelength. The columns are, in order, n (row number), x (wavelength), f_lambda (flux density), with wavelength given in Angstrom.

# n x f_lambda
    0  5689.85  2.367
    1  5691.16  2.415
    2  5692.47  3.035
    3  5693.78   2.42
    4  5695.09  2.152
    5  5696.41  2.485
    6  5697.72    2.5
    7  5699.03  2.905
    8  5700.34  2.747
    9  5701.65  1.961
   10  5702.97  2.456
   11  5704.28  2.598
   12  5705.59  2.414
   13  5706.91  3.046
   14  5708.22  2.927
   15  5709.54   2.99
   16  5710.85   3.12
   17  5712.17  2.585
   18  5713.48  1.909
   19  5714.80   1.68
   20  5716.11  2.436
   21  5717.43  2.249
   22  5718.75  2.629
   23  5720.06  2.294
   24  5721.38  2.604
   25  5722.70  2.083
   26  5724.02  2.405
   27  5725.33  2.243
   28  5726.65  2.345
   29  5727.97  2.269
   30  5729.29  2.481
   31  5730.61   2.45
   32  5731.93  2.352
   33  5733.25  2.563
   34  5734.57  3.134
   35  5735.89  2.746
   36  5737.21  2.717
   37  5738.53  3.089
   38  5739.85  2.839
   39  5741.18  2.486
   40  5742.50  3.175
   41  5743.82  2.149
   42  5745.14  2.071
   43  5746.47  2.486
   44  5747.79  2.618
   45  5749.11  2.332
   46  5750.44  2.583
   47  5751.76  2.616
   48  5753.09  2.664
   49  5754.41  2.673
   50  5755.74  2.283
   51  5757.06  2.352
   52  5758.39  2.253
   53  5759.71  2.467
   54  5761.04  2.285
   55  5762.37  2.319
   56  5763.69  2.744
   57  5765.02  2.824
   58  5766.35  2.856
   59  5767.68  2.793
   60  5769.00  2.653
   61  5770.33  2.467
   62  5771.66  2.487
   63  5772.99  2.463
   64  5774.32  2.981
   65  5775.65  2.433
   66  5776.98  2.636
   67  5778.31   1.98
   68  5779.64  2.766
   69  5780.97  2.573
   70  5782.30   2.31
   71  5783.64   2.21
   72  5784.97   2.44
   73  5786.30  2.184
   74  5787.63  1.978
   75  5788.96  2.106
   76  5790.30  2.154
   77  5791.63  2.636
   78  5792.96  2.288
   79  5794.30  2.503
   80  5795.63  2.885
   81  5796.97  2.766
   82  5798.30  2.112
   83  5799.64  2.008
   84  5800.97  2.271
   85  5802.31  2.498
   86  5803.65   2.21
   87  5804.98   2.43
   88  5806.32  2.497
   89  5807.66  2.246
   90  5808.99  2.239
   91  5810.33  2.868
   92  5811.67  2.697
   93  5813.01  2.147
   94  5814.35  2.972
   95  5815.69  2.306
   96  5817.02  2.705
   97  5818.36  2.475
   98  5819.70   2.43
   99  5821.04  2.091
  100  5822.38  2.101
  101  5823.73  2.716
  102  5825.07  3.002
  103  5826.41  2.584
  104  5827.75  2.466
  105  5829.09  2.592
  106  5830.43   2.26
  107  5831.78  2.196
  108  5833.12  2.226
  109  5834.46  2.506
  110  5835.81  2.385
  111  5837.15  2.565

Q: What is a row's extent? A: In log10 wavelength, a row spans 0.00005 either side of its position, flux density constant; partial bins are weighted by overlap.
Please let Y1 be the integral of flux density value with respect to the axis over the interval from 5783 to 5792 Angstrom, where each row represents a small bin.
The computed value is 20.1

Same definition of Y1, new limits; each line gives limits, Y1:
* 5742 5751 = 22.3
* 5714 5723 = 20.6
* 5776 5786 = 24.1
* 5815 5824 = 21.5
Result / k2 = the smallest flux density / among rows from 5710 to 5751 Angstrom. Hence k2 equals 1.68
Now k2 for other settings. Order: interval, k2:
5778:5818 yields 1.978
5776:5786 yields 1.98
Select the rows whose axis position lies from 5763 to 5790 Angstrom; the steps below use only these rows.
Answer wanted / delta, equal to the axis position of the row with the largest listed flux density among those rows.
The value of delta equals 5774.32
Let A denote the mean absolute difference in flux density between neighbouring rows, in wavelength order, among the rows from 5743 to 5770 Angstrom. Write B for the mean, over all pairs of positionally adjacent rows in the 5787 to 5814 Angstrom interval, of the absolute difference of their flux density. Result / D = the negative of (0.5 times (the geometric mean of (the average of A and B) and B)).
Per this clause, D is -0.1205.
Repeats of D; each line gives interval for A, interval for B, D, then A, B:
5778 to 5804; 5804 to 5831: -0.1548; 0.28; 0.32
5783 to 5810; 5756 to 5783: -0.1217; 0.24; 0.25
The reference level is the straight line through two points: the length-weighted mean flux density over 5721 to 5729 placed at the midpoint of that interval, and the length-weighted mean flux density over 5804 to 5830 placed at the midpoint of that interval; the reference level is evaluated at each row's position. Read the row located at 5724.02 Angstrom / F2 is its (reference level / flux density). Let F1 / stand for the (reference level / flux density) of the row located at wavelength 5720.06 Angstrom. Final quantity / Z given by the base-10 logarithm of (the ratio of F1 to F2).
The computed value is 0.02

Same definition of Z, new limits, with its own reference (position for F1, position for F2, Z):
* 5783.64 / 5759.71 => 0.06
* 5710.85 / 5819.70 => -0.15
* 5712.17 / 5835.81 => -0.08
